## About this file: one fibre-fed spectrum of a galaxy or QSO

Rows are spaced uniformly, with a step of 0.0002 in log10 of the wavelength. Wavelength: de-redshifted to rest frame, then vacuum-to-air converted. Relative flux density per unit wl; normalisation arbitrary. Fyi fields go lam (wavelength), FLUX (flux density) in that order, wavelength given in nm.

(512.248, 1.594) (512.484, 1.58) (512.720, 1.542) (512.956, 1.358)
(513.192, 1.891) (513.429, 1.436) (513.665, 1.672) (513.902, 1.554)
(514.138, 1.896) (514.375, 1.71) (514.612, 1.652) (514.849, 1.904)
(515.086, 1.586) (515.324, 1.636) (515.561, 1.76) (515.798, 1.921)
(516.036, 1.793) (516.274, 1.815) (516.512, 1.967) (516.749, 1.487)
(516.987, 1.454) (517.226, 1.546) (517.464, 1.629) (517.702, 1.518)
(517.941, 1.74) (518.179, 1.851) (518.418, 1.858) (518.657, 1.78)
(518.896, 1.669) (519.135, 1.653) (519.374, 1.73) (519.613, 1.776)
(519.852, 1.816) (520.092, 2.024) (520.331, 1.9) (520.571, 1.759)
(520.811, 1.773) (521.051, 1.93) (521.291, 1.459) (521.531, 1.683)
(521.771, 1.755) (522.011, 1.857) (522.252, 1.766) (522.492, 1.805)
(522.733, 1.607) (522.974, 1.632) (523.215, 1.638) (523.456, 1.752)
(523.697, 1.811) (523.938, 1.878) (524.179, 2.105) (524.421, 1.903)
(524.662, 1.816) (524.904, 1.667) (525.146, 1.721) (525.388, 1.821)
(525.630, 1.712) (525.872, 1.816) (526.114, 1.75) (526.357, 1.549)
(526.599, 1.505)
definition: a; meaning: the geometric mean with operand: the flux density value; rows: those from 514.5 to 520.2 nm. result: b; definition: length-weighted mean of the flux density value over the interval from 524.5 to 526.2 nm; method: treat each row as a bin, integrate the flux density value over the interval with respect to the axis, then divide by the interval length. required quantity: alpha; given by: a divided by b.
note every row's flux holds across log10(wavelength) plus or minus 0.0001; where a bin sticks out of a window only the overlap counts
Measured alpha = 0.98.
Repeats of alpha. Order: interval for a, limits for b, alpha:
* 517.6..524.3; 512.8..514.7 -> 1.07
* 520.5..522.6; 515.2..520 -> 1.02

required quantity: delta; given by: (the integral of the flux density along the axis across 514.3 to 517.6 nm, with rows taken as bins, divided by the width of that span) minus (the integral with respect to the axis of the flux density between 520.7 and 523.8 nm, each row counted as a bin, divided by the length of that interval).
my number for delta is -0.02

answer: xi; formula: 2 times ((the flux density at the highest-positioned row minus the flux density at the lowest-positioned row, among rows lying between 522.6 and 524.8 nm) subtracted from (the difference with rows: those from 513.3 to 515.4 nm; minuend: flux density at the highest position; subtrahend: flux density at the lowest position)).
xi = 0.0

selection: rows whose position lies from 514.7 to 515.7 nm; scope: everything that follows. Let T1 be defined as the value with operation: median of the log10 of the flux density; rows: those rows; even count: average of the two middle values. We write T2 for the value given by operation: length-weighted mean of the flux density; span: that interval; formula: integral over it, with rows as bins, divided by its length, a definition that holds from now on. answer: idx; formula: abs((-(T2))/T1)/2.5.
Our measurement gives 3.00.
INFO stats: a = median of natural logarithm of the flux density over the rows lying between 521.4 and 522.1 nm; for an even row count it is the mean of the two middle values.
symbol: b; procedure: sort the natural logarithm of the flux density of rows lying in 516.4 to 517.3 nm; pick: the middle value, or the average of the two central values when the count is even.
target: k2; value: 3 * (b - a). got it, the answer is -0.44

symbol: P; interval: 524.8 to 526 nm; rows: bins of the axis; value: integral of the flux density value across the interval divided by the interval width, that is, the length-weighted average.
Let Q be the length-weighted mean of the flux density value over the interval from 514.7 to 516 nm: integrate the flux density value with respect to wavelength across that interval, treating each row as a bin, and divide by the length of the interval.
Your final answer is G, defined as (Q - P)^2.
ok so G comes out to 0.000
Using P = 1.75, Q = 1.76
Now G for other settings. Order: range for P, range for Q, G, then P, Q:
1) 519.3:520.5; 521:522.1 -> 0.016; 1.85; 1.72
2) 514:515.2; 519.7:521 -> 0.012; 1.75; 1.86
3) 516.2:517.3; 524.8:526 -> 0.009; 1.65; 1.75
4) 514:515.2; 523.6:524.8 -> 0.024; 1.75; 1.90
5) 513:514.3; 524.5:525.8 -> 0.007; 1.67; 1.76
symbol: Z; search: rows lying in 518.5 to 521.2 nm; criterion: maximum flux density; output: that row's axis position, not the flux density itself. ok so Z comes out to 520.092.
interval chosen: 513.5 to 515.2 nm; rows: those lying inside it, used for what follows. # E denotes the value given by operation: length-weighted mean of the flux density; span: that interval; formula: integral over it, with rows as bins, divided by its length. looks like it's 1.70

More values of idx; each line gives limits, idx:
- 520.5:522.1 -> 2.84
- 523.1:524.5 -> 2.78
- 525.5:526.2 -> 2.90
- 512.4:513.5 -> 3.33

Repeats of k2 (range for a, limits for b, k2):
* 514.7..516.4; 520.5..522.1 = -0.06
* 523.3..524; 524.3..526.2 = -0.05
